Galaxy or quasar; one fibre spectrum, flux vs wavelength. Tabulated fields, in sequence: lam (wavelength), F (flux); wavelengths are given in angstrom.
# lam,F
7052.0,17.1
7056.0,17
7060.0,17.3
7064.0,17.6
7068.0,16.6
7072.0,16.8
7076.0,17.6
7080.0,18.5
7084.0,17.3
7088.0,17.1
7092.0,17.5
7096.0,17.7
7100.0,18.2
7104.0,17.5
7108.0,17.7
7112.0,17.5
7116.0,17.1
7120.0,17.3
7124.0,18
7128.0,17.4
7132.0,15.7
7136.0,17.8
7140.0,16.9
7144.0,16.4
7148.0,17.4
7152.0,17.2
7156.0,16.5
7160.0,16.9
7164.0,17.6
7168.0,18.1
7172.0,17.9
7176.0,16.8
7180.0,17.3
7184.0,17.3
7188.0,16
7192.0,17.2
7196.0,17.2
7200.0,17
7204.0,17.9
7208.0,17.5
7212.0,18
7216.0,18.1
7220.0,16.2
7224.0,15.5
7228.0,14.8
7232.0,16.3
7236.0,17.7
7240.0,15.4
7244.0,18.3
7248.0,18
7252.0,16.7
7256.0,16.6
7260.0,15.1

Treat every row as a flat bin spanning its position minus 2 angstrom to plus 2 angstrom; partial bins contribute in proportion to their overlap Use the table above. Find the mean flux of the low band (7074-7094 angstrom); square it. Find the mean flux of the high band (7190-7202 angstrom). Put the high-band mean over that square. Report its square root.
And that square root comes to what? 0.235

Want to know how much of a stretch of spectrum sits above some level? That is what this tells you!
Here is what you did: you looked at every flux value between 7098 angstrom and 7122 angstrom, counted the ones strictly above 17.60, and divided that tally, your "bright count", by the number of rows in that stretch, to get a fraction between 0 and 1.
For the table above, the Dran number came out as 0.33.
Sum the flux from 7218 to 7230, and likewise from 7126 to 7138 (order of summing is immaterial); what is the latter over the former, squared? 1.20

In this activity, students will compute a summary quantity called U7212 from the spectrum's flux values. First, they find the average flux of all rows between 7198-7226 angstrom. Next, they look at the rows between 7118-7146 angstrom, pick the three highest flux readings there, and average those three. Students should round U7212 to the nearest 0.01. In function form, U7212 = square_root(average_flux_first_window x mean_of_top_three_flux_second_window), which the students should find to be 17.45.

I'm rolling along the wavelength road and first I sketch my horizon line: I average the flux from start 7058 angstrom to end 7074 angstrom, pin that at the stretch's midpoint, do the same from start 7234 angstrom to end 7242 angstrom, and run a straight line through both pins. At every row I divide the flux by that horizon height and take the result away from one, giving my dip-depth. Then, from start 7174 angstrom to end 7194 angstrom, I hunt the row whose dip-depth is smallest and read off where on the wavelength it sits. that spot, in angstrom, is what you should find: 7184.0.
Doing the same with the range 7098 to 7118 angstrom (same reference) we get 7100.0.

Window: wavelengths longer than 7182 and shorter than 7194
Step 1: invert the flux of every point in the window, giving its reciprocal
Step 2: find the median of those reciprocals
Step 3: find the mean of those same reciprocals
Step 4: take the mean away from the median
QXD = -0.0013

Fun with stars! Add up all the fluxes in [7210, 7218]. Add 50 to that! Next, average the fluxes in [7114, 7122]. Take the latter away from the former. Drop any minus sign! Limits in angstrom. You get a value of 68.9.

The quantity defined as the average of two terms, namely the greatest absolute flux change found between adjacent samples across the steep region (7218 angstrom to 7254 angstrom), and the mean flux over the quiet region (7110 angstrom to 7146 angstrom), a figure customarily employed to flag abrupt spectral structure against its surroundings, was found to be 10.0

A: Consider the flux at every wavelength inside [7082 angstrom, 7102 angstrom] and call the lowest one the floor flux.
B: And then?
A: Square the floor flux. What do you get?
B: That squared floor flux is 292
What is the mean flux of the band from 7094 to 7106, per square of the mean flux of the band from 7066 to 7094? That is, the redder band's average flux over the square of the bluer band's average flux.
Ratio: 0.0592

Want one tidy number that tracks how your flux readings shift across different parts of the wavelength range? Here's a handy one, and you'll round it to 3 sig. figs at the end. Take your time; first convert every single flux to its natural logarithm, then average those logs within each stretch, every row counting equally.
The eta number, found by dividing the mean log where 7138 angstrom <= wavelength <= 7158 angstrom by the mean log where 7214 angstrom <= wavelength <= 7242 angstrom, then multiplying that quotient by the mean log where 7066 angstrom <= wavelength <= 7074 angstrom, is 2.85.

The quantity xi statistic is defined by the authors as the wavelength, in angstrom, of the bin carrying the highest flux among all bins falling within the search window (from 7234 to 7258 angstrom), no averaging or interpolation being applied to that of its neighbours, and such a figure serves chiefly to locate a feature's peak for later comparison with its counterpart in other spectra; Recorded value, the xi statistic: 7244.0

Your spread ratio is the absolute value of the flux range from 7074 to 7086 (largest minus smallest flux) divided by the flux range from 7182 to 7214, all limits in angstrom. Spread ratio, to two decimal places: 0.60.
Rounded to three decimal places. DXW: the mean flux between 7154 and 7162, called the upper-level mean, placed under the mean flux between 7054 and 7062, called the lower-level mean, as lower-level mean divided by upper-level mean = 1.027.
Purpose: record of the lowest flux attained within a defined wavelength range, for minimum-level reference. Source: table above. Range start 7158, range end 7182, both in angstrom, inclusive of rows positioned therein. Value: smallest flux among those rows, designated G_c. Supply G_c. 16.8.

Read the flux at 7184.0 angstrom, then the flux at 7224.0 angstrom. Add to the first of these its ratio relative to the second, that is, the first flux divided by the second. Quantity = 18.4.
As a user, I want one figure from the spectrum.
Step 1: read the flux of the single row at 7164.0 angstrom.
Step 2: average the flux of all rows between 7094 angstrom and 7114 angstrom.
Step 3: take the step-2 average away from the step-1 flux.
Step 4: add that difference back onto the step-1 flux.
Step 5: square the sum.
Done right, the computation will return 306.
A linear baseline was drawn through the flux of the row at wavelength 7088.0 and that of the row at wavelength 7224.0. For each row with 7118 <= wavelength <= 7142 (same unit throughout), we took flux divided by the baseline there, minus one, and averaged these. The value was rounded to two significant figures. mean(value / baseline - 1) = 0.035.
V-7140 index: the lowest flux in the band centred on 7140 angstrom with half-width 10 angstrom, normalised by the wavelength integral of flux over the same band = 0.0466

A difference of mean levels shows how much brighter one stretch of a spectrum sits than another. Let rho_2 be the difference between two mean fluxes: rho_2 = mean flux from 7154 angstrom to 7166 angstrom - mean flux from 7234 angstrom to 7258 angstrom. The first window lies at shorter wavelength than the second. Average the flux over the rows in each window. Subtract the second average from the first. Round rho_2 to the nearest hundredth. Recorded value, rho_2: -0.12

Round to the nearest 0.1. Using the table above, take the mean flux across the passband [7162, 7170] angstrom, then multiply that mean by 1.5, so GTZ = 26.8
